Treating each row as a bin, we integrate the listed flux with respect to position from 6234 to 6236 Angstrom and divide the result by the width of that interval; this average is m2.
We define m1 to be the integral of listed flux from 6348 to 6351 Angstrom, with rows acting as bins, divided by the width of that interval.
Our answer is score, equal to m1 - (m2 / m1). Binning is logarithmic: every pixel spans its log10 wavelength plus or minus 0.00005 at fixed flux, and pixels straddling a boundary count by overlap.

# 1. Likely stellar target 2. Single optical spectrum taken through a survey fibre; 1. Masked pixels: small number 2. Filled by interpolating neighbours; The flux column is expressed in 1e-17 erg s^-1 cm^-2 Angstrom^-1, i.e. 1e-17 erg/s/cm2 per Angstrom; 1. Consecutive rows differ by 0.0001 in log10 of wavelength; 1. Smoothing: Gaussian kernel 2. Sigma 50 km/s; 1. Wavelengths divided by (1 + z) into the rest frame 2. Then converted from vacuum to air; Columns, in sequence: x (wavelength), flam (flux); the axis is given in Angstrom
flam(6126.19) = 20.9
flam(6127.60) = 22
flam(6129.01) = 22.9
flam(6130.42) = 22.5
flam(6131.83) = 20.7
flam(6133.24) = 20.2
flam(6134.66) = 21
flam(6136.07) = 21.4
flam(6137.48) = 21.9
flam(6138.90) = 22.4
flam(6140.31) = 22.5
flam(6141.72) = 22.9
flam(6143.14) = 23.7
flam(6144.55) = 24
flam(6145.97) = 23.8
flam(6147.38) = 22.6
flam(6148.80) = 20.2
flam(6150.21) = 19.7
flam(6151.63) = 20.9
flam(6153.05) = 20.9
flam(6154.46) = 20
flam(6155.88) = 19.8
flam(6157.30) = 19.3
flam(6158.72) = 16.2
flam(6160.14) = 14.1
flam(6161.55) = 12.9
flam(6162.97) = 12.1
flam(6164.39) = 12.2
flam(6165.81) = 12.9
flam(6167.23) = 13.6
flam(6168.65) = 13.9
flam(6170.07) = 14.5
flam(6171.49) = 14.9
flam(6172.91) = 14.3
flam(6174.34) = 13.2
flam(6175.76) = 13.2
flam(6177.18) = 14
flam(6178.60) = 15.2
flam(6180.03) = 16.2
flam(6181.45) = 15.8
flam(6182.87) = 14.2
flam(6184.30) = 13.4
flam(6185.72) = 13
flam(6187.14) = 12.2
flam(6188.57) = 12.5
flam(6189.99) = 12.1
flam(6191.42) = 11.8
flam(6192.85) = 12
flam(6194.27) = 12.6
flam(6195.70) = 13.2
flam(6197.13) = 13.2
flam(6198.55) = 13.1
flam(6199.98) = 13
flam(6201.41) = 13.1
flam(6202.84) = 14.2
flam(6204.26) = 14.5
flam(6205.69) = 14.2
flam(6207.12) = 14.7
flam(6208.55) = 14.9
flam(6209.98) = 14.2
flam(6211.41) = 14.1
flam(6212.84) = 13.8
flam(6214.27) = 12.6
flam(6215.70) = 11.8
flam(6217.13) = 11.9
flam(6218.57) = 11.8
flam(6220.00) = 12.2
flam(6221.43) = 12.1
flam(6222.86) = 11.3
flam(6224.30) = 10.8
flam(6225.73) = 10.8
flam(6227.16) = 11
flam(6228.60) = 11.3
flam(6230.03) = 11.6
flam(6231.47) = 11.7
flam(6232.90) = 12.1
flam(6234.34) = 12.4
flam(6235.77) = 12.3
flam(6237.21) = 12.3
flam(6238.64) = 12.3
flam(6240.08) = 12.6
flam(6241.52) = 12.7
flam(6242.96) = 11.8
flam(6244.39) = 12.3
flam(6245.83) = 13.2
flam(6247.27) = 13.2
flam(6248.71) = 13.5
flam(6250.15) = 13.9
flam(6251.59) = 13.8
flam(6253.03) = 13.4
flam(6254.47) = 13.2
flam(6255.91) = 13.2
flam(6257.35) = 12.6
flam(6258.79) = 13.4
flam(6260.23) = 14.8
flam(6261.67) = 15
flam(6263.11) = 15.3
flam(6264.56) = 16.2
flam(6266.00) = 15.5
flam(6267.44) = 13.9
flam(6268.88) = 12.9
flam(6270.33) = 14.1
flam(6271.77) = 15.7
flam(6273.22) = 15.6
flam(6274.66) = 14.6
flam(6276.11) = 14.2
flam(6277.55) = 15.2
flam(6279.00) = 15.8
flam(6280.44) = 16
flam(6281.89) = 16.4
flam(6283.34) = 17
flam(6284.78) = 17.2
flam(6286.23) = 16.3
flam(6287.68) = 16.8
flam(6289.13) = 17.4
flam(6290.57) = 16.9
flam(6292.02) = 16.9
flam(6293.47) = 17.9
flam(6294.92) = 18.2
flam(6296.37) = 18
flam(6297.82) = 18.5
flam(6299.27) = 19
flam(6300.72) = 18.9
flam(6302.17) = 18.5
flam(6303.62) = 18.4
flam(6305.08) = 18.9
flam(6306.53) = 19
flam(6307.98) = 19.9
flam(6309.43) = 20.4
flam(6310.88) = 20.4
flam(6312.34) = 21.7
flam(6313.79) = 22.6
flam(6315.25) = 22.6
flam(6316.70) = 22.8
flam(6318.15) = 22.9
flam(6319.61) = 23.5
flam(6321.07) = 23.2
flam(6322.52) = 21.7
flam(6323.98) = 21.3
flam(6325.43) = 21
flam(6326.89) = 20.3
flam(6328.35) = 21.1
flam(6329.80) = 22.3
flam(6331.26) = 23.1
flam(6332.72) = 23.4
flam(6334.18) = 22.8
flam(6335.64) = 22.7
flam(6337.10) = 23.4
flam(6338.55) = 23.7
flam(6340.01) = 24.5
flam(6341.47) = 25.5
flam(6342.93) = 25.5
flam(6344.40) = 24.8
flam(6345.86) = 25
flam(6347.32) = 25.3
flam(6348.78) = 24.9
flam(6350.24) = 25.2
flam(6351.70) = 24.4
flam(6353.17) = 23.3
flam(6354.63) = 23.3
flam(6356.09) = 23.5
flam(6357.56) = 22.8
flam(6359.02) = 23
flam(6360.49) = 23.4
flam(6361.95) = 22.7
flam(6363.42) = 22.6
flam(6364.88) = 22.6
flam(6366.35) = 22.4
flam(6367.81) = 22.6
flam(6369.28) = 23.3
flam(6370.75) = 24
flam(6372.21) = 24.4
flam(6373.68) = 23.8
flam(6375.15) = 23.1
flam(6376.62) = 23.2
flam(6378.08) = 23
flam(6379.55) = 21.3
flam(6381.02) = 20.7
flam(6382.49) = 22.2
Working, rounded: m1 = 25.1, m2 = 12.4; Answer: 25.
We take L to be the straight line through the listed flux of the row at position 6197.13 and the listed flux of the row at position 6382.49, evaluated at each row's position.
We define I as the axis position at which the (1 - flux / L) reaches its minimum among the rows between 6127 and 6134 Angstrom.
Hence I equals 6129.01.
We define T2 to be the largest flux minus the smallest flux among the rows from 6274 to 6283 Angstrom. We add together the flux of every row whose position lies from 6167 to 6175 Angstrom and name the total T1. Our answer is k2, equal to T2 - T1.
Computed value -82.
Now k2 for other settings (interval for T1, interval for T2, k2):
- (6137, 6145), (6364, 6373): -135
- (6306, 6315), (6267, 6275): -121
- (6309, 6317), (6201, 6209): -129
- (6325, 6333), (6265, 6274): -128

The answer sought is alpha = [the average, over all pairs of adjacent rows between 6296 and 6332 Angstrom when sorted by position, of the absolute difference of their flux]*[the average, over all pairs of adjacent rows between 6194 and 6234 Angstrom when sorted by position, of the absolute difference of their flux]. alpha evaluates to 0.19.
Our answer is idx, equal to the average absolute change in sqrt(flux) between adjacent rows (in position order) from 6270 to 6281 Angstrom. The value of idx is 0.09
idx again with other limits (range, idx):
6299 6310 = 0.04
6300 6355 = 0.05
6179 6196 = 0.08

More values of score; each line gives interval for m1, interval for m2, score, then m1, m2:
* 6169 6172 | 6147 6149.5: 13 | 14.6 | 21.2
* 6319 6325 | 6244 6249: 22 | 22.3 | 13.0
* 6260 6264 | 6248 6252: 14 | 15.1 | 13.7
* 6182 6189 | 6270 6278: 12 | 13.1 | 14.9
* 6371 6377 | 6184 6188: 23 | 23.7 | 12.8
